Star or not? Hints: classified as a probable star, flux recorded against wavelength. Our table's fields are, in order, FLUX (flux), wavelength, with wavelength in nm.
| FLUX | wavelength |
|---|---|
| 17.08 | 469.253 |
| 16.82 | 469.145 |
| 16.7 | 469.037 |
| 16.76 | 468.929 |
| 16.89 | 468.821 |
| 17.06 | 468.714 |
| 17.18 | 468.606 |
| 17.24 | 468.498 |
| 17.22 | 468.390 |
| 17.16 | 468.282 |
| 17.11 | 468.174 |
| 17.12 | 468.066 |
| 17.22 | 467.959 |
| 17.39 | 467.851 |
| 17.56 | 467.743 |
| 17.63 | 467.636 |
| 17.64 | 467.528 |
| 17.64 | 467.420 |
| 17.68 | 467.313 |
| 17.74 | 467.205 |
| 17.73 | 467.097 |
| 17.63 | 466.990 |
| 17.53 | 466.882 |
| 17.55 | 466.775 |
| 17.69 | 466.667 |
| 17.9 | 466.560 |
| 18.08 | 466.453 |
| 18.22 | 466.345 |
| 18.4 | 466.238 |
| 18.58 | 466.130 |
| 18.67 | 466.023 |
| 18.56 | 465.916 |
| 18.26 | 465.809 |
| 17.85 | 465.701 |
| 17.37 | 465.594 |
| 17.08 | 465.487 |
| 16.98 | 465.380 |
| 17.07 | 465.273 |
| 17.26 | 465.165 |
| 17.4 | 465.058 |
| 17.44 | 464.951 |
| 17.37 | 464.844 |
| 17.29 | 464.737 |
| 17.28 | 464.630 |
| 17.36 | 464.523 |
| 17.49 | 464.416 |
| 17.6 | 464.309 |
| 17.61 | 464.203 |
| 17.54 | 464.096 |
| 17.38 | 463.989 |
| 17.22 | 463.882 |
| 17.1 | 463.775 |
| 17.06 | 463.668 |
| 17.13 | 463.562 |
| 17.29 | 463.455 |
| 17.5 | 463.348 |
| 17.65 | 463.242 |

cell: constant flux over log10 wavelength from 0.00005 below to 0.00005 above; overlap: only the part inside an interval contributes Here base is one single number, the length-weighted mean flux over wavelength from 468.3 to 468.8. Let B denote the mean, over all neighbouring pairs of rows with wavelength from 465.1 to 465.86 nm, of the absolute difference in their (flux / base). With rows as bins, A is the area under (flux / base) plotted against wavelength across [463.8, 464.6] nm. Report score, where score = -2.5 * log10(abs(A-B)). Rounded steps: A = 0.813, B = 0.0151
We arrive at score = 0.246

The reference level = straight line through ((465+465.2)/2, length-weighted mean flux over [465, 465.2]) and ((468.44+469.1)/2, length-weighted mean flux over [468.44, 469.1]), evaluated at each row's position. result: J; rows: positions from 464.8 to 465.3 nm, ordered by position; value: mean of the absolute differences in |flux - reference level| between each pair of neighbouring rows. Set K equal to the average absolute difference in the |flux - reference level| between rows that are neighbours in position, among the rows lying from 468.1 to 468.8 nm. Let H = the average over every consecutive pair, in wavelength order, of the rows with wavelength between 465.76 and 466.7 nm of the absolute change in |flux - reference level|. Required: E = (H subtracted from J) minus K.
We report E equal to -0.15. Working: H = 0.17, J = 0.08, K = 0.064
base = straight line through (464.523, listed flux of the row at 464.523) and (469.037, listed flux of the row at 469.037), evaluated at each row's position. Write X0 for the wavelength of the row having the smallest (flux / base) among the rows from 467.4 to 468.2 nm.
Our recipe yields 468.066 nm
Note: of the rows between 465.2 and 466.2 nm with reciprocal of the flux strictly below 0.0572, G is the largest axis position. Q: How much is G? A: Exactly 466.130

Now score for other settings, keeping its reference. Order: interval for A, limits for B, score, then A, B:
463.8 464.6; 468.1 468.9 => 0.232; 0.813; 0.0047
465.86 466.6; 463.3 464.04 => 0.264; 0.791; 0.0074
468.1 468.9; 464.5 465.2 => 0.252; 0.797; 0.0041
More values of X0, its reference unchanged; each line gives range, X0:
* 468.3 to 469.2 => 469.037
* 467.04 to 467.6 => 467.420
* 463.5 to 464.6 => 463.668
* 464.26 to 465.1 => 464.630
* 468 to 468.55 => 468.066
